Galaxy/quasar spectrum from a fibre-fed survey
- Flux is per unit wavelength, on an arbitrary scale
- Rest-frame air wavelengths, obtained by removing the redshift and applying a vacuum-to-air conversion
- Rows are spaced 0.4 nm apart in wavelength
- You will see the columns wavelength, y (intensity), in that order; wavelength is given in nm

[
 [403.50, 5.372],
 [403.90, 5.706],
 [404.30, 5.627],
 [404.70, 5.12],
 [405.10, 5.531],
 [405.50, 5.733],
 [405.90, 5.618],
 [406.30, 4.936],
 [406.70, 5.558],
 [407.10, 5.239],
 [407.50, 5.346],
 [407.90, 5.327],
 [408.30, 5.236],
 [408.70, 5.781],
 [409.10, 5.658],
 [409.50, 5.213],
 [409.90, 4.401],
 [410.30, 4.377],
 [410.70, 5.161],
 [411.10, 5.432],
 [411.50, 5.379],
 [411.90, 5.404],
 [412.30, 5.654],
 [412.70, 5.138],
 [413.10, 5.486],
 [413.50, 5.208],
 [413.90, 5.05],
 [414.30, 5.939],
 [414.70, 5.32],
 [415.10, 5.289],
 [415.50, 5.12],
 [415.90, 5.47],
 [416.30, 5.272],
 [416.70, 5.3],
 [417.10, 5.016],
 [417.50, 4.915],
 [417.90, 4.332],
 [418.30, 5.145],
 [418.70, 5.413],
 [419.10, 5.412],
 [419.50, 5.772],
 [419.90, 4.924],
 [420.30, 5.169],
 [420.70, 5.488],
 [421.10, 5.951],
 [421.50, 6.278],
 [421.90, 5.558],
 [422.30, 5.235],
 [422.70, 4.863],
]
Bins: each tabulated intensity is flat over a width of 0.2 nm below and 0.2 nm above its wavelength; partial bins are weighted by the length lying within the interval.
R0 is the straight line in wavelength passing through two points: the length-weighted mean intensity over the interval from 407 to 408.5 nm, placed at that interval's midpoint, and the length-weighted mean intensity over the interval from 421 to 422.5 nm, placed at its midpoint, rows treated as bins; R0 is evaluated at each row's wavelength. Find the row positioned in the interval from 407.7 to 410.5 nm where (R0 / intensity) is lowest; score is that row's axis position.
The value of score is 408.70 nm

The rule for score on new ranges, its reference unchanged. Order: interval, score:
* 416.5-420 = 419.50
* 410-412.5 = 412.30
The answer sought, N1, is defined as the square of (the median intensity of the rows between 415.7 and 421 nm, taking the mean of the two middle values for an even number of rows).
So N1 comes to 27.8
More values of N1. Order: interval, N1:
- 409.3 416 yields 28.0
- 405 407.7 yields 30.6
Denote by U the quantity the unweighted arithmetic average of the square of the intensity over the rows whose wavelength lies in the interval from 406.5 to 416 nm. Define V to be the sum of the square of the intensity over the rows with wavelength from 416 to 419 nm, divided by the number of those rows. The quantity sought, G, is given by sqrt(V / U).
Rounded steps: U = 28.2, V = 25.7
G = 0.95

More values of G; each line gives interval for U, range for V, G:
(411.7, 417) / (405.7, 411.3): 0.98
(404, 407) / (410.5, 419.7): 0.97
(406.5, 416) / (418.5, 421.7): 1.05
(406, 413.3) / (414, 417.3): 1.01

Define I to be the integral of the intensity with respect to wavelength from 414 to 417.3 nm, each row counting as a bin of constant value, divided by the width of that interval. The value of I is 5.33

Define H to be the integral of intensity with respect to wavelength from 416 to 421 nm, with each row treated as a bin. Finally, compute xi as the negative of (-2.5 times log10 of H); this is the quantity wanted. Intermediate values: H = 26.01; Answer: 3.54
